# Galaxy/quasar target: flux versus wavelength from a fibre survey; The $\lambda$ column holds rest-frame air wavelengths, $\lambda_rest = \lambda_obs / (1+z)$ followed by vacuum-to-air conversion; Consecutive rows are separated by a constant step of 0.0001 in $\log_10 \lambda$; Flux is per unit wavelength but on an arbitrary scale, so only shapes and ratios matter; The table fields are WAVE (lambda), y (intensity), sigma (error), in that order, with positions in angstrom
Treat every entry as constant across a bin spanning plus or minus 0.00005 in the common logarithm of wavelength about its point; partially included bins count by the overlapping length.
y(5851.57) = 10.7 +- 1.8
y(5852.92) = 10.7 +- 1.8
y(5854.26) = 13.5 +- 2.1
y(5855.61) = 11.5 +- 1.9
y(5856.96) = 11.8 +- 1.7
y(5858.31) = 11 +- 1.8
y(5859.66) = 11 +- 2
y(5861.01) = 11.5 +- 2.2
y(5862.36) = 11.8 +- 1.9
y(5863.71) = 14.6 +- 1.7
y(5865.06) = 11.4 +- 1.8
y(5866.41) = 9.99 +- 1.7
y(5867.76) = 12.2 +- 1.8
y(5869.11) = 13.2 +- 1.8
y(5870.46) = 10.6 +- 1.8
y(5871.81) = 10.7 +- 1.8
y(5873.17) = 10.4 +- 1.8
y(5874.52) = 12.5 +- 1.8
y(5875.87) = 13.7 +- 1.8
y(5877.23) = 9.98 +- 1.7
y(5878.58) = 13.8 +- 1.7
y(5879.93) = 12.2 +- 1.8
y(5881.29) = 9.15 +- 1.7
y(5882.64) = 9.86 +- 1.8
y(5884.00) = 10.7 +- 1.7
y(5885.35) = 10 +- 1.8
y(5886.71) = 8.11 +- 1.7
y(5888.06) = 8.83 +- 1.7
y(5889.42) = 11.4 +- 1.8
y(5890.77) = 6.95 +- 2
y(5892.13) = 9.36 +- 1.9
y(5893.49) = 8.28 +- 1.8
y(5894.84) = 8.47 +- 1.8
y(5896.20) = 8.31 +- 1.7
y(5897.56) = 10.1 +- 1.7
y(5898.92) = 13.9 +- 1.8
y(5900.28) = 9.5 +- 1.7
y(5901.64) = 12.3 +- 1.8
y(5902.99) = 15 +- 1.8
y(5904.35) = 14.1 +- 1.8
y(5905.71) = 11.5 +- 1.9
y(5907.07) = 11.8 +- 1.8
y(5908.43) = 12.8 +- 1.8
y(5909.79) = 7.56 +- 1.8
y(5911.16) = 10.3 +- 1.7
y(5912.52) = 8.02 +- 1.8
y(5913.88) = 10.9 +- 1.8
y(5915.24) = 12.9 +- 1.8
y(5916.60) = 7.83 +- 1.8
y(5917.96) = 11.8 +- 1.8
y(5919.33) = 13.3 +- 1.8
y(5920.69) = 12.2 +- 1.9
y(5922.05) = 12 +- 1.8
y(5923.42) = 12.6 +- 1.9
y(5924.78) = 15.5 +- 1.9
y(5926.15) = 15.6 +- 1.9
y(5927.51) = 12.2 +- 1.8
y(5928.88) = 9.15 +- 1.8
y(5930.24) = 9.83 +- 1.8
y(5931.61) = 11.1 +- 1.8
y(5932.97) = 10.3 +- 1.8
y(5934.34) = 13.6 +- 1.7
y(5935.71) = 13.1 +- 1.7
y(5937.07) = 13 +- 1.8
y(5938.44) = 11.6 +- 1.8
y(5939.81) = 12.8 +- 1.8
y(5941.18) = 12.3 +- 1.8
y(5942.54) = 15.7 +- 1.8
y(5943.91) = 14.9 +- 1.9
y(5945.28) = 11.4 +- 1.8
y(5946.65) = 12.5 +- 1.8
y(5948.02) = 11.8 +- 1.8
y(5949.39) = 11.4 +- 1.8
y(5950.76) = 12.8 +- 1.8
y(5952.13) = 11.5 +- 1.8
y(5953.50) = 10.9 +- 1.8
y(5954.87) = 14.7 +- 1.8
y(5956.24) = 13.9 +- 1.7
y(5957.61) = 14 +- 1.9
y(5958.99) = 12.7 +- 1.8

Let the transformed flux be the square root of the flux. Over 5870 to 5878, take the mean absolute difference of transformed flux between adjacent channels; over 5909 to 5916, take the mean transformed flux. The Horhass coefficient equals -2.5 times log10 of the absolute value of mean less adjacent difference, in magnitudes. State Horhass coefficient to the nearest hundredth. -1.16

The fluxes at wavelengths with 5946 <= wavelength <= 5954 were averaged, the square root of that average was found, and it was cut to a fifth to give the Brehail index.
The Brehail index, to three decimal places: 0.688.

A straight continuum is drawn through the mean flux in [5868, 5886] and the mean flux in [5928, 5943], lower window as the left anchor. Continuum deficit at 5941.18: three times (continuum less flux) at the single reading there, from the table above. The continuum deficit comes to -1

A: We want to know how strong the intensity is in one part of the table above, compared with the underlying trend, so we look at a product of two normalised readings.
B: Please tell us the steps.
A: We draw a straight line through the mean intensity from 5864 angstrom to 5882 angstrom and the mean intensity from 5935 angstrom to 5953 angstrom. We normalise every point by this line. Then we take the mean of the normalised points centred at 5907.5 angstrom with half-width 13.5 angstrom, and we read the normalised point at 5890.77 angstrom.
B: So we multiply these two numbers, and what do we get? 0.54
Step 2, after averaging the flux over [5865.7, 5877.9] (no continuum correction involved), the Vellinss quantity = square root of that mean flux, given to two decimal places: 3.39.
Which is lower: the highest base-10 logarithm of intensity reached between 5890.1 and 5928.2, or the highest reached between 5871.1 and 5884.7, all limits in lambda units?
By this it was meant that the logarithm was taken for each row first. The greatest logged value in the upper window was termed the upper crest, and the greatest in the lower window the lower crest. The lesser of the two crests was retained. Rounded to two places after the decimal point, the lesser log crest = 1.14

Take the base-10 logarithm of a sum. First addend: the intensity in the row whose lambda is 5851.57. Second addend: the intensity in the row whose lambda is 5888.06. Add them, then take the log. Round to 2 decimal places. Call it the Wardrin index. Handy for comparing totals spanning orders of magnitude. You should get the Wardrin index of 1.29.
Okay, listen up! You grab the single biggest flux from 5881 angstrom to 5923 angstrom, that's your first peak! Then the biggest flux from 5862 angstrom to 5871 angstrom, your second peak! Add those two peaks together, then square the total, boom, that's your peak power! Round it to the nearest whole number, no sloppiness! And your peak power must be 876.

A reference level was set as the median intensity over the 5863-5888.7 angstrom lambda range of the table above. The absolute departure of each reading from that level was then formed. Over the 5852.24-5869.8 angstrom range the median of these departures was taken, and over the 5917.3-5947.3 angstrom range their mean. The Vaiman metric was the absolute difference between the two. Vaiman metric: 1.3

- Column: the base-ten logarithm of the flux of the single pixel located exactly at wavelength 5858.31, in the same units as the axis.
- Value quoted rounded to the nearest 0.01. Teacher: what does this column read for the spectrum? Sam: 1.04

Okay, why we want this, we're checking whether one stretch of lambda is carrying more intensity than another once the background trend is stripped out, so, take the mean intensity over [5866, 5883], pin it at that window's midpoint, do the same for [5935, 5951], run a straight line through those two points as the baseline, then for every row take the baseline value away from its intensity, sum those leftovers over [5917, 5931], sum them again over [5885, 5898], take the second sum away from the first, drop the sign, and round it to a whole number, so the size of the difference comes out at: 28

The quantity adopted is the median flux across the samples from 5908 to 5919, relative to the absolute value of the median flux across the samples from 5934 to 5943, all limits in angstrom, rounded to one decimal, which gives 0.8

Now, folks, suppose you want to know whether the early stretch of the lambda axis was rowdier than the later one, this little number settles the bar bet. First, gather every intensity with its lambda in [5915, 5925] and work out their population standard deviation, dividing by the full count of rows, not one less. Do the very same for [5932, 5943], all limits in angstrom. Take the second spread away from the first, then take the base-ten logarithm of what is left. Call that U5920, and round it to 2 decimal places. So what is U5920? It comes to -0.27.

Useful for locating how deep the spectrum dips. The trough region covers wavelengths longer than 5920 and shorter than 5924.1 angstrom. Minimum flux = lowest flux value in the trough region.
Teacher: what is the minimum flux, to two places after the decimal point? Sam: 12.00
